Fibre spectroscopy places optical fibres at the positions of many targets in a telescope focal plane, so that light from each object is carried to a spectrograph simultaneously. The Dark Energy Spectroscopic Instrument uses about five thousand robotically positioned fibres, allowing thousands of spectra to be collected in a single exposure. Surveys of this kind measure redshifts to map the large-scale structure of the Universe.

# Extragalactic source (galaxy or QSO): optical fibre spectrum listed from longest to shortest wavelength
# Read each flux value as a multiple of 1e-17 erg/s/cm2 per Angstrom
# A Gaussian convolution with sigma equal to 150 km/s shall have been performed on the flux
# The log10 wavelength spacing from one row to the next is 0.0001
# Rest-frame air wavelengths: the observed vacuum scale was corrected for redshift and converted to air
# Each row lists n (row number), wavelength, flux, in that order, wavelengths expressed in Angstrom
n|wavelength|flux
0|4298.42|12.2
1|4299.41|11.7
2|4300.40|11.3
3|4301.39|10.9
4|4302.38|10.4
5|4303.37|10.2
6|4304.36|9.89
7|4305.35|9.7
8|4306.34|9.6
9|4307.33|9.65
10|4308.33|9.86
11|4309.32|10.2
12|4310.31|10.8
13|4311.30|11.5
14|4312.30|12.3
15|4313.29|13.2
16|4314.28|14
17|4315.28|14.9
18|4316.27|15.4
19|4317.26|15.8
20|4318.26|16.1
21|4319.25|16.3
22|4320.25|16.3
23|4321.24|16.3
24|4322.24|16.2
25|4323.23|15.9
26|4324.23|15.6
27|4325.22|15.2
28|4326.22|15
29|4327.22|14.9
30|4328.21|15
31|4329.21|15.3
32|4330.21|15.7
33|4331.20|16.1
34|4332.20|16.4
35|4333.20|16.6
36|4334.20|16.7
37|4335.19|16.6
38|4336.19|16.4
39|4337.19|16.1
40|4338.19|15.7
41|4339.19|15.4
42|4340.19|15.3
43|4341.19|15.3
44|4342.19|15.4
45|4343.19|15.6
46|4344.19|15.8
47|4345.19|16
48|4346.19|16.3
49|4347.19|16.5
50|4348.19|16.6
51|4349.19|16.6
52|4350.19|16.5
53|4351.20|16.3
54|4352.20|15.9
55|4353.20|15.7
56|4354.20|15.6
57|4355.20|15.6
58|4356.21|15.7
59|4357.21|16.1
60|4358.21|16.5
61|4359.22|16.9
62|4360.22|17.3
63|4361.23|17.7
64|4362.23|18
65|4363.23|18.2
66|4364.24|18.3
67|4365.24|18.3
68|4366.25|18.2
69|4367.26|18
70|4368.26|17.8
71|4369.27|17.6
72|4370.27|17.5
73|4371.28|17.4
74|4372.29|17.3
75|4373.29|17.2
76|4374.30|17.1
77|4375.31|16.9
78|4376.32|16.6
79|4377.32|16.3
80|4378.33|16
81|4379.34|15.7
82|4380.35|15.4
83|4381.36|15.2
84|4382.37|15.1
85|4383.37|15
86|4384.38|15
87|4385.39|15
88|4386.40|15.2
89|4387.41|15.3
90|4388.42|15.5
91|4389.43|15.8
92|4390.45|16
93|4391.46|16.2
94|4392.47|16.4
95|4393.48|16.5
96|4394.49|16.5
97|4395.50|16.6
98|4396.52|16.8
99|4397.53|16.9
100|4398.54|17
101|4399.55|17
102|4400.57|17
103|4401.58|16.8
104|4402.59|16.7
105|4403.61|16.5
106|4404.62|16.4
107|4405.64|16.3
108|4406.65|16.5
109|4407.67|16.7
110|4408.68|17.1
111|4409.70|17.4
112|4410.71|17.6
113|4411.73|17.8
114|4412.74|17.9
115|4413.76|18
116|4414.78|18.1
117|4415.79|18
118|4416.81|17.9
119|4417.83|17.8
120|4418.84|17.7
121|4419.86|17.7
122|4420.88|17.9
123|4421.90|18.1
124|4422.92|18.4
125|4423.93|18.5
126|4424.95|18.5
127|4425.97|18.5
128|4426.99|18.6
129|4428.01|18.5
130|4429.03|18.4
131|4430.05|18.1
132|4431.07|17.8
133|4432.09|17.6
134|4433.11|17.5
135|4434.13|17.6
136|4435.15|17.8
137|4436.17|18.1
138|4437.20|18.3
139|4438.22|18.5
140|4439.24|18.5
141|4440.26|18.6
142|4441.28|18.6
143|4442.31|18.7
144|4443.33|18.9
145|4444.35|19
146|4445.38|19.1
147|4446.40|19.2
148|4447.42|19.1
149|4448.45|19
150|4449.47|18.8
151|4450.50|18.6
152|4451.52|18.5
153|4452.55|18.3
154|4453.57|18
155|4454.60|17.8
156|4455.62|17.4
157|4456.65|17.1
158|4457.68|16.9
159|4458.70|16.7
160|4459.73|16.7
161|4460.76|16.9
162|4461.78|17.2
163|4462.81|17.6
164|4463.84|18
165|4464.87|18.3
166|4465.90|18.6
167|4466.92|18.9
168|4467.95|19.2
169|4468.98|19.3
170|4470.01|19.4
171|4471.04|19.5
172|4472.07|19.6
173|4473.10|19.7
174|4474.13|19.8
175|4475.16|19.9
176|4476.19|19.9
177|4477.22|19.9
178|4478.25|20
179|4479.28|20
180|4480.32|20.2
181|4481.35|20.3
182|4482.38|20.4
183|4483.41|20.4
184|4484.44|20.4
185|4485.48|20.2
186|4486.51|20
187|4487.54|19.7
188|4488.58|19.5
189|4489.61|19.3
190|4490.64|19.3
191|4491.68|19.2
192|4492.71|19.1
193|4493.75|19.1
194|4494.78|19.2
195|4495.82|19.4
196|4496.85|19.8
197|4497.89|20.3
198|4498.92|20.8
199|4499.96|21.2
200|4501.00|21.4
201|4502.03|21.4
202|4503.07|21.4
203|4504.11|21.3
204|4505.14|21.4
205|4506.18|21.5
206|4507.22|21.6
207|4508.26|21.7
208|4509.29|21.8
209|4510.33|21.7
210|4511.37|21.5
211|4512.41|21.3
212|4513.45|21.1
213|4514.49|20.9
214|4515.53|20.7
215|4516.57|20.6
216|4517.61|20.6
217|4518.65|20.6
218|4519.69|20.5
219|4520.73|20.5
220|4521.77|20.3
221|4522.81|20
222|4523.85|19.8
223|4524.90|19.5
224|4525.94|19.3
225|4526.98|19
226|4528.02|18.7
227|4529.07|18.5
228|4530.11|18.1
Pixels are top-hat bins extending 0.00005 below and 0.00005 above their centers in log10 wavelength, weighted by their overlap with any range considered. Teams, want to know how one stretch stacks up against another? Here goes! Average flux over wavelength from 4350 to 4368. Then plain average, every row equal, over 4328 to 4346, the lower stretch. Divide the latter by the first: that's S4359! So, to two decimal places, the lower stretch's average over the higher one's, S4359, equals 0.94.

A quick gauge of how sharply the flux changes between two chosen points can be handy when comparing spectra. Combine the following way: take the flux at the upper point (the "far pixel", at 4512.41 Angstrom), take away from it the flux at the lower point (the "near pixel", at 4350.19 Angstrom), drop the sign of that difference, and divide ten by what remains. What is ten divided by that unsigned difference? 2.1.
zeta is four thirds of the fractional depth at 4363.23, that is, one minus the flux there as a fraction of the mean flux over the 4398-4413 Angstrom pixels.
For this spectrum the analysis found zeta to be -0.10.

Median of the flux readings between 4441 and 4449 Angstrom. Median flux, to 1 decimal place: 19.0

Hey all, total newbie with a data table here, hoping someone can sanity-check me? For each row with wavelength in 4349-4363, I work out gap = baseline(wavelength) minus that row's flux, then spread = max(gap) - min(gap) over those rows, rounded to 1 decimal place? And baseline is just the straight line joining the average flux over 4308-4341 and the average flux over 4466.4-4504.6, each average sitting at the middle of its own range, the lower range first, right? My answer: 2.2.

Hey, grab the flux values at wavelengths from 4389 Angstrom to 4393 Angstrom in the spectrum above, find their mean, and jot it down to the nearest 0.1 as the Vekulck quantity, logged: 16.1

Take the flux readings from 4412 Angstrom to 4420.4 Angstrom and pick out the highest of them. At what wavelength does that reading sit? 4414.78 Angstrom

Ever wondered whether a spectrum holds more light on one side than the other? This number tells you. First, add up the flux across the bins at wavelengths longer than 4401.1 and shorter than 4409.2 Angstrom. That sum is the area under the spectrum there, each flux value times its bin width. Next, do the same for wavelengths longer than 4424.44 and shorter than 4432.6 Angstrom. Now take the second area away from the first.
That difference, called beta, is -14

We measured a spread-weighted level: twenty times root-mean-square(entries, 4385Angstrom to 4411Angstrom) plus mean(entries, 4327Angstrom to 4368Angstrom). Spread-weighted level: 346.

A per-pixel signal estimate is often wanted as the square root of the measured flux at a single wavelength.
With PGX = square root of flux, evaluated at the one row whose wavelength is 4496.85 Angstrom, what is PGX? 4.45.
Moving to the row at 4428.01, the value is 4.30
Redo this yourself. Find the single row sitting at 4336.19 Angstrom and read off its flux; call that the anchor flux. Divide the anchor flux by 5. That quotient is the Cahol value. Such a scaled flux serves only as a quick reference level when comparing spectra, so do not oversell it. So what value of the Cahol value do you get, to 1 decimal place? 3.3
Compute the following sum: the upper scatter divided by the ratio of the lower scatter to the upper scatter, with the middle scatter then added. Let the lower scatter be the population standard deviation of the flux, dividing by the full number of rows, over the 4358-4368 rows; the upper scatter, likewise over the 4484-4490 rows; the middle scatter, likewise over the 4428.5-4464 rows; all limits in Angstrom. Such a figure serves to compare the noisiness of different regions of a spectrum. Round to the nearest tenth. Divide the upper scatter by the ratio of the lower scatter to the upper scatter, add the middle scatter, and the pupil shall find 1.0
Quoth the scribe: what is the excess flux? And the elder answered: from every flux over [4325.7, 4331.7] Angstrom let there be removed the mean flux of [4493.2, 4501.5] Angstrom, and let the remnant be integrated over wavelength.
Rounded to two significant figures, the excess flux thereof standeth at -29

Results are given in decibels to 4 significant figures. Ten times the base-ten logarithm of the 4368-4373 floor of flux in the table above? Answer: 12.38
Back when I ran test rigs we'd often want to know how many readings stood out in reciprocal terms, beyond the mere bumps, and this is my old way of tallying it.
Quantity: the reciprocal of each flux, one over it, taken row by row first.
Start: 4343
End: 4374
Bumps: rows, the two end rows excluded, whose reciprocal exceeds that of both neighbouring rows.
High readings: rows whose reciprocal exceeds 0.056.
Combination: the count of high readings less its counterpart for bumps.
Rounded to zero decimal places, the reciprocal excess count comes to 25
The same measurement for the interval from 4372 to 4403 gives 31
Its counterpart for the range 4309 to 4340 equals 30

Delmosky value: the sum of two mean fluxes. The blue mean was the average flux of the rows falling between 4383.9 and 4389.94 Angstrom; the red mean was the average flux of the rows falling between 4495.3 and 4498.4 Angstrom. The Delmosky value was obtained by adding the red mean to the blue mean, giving 35.1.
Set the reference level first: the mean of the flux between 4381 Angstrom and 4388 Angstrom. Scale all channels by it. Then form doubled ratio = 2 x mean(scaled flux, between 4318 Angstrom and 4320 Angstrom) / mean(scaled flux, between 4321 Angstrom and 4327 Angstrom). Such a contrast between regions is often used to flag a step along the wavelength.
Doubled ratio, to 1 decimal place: 2.1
